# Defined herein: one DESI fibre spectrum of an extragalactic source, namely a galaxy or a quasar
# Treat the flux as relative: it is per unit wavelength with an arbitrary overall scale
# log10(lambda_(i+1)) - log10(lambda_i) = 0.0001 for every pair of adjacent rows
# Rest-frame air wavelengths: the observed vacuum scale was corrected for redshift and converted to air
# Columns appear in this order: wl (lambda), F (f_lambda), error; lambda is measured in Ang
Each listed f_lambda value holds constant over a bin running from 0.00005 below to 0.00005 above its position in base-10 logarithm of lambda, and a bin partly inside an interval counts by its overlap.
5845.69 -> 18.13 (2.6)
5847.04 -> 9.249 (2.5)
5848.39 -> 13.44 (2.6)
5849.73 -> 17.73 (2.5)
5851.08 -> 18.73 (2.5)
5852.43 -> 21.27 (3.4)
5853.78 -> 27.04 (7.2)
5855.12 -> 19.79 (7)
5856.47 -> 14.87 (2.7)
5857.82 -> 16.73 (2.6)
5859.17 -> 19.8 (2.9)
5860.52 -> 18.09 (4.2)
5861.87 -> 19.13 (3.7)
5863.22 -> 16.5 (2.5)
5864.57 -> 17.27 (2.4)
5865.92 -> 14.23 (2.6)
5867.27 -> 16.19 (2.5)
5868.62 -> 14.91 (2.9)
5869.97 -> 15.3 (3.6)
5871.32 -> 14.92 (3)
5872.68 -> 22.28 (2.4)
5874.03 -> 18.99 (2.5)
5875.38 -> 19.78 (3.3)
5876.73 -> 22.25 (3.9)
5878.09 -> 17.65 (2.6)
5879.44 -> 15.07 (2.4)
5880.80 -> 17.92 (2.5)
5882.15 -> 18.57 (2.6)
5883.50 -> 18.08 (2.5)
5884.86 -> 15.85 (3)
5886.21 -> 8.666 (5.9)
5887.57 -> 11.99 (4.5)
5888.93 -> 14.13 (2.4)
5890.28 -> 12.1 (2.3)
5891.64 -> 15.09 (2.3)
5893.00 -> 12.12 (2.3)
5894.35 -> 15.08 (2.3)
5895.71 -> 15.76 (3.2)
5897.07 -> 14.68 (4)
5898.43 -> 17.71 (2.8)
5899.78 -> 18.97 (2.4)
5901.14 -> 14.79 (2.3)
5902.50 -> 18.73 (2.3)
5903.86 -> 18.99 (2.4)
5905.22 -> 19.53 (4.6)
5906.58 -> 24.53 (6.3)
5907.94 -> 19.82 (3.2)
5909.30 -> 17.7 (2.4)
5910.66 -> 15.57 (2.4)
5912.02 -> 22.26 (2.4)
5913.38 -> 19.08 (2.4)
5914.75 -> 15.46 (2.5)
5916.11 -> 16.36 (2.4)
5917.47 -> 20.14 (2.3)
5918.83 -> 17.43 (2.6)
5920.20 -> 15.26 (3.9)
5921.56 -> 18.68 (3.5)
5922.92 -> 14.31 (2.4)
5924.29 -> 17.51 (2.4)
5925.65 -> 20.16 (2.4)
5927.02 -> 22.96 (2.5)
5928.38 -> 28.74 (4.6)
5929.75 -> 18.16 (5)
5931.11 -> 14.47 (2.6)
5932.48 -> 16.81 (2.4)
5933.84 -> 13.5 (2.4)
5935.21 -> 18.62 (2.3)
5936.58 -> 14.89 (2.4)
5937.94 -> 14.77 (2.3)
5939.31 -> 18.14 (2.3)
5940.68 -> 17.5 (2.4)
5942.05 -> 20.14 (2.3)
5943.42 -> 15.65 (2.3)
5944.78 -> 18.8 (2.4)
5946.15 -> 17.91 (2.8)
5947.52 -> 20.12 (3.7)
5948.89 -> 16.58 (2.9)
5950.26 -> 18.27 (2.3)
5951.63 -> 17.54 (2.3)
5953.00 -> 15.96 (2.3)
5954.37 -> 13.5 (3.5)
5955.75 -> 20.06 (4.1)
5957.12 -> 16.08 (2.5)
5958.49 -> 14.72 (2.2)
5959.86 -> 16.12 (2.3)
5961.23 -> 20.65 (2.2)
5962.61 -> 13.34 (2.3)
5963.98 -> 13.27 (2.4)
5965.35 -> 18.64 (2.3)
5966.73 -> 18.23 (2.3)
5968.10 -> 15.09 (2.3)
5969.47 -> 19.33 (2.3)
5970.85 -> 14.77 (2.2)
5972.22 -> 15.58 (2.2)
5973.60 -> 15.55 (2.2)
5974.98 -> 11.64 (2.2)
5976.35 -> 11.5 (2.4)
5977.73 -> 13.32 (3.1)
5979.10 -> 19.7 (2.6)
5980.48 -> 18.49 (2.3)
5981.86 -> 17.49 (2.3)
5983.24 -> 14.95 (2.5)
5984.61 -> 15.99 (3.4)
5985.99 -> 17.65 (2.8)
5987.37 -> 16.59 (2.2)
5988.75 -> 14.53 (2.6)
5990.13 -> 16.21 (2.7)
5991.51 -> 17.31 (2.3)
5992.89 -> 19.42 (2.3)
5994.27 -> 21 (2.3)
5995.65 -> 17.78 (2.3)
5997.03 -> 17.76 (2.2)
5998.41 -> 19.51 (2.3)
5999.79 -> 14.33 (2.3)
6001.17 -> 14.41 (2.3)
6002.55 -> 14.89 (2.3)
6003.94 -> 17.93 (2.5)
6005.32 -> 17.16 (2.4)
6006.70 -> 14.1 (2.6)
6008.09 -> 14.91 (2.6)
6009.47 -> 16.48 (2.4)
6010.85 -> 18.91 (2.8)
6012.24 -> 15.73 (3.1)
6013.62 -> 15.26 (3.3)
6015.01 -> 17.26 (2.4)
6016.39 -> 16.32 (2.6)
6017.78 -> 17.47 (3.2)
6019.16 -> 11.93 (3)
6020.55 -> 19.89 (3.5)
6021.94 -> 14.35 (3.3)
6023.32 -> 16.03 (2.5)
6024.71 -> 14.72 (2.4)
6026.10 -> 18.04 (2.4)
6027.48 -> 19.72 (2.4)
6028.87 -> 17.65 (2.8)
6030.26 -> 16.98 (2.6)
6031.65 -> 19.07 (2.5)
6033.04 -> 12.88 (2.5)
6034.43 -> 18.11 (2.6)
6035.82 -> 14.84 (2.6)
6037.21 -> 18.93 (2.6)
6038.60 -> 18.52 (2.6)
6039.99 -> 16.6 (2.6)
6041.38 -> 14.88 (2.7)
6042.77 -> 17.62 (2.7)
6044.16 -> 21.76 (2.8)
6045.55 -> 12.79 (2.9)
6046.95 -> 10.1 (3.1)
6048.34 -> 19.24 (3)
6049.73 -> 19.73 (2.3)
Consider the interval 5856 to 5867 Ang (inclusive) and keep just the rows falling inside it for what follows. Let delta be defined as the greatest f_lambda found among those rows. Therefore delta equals 19.8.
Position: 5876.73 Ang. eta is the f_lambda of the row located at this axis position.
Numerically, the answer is 22.25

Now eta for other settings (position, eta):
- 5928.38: 28.74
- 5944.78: 18.8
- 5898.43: 17.71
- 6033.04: 12.88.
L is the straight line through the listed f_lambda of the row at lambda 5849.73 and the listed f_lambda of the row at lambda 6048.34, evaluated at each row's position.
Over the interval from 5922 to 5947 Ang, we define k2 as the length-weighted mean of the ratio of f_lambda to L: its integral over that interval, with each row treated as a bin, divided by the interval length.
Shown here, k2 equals 0.978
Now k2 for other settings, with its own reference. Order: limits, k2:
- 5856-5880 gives 0.978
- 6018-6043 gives 0.875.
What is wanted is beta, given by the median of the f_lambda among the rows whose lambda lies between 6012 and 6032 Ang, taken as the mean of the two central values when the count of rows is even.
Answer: 17.0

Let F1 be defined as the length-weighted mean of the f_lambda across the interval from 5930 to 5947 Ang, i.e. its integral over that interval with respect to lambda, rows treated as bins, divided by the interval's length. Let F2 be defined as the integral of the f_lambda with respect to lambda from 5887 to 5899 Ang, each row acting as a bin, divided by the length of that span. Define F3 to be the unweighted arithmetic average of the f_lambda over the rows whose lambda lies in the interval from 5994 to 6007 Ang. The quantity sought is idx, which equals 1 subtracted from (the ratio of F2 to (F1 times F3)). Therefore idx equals -0.950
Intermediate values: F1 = 16.8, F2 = 14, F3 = 16.89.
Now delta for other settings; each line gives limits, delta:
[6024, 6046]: 21.76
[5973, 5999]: 21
